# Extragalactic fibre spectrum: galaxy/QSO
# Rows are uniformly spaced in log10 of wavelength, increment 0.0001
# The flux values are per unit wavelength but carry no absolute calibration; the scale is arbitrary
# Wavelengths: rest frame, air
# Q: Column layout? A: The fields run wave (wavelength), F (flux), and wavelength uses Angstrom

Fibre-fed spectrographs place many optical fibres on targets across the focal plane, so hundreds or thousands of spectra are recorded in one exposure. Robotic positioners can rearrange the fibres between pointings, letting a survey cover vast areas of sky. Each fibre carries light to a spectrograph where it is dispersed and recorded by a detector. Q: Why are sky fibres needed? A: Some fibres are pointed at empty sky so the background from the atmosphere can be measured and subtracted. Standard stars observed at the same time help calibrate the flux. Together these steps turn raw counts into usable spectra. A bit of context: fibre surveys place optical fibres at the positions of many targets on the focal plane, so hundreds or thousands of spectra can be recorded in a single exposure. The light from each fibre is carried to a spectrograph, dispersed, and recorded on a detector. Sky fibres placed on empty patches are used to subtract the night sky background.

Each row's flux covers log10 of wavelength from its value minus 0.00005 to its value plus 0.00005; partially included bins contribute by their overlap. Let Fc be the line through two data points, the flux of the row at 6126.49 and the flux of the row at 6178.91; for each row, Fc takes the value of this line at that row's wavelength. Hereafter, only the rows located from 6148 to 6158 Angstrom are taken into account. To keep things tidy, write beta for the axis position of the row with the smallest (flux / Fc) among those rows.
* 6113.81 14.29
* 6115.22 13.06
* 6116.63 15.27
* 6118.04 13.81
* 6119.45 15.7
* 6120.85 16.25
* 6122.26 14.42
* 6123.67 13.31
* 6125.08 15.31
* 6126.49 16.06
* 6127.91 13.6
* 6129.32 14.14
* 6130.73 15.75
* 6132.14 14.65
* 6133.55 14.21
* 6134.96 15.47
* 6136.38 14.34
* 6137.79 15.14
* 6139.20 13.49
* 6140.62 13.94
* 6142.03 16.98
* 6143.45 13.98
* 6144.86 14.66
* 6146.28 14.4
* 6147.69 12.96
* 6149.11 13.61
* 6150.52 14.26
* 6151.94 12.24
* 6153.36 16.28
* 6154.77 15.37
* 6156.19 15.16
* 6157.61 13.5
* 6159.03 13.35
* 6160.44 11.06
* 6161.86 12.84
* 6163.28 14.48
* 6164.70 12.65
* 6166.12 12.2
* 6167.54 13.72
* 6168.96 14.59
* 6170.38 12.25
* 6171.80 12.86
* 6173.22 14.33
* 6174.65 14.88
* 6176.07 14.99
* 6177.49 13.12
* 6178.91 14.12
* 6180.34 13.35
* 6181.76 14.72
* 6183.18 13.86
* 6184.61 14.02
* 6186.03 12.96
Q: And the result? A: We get 6151.94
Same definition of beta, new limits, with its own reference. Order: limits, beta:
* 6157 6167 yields 6160.44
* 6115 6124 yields 6115.22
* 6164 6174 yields 6166.12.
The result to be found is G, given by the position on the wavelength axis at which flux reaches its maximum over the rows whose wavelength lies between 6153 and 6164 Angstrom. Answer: 6153.36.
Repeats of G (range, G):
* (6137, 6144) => 6142.03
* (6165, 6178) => 6176.07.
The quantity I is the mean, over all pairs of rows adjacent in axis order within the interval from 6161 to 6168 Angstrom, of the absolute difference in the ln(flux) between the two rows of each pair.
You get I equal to 0.102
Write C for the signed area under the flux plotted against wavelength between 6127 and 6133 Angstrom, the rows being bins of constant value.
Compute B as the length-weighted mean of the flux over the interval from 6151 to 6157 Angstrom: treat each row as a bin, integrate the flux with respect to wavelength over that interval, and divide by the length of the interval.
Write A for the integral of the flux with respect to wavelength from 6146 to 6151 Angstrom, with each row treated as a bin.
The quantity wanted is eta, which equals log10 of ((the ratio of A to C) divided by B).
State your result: -1.27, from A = 68.8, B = 14.71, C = 87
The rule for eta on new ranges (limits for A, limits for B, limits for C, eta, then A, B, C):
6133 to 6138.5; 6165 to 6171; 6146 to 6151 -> -1.05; 81.5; 13.17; 69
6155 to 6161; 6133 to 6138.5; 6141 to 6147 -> -1.22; 81.0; 14.81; 90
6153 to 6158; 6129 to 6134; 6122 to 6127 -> -1.16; 75.5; 14.77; 74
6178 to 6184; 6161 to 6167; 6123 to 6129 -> -1.13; 83.8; 13.00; 87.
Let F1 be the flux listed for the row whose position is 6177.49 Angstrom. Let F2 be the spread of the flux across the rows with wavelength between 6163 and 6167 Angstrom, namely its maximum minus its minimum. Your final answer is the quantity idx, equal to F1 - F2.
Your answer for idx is 10.8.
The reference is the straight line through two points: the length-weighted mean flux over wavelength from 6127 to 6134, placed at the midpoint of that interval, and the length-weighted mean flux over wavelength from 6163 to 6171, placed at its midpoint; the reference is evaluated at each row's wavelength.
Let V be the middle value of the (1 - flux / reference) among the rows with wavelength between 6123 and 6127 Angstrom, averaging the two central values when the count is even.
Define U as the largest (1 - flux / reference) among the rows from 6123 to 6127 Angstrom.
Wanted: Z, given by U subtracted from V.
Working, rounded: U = 0.10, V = -0.04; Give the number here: -0.14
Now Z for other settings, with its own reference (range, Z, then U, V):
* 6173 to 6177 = -0.05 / -0.10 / -0.14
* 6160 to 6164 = -0.14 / 0.18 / 0.04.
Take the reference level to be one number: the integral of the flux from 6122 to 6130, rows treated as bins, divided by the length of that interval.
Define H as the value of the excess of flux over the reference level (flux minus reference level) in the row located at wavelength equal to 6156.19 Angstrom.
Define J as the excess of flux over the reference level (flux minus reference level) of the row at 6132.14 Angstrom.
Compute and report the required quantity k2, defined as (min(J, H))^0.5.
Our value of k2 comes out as 0.43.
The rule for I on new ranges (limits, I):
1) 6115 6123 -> 0.108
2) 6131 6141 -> 0.066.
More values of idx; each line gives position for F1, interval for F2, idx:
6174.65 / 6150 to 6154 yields 10.8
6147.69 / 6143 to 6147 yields 12.3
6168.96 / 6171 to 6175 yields 12.6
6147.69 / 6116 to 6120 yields 11.1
